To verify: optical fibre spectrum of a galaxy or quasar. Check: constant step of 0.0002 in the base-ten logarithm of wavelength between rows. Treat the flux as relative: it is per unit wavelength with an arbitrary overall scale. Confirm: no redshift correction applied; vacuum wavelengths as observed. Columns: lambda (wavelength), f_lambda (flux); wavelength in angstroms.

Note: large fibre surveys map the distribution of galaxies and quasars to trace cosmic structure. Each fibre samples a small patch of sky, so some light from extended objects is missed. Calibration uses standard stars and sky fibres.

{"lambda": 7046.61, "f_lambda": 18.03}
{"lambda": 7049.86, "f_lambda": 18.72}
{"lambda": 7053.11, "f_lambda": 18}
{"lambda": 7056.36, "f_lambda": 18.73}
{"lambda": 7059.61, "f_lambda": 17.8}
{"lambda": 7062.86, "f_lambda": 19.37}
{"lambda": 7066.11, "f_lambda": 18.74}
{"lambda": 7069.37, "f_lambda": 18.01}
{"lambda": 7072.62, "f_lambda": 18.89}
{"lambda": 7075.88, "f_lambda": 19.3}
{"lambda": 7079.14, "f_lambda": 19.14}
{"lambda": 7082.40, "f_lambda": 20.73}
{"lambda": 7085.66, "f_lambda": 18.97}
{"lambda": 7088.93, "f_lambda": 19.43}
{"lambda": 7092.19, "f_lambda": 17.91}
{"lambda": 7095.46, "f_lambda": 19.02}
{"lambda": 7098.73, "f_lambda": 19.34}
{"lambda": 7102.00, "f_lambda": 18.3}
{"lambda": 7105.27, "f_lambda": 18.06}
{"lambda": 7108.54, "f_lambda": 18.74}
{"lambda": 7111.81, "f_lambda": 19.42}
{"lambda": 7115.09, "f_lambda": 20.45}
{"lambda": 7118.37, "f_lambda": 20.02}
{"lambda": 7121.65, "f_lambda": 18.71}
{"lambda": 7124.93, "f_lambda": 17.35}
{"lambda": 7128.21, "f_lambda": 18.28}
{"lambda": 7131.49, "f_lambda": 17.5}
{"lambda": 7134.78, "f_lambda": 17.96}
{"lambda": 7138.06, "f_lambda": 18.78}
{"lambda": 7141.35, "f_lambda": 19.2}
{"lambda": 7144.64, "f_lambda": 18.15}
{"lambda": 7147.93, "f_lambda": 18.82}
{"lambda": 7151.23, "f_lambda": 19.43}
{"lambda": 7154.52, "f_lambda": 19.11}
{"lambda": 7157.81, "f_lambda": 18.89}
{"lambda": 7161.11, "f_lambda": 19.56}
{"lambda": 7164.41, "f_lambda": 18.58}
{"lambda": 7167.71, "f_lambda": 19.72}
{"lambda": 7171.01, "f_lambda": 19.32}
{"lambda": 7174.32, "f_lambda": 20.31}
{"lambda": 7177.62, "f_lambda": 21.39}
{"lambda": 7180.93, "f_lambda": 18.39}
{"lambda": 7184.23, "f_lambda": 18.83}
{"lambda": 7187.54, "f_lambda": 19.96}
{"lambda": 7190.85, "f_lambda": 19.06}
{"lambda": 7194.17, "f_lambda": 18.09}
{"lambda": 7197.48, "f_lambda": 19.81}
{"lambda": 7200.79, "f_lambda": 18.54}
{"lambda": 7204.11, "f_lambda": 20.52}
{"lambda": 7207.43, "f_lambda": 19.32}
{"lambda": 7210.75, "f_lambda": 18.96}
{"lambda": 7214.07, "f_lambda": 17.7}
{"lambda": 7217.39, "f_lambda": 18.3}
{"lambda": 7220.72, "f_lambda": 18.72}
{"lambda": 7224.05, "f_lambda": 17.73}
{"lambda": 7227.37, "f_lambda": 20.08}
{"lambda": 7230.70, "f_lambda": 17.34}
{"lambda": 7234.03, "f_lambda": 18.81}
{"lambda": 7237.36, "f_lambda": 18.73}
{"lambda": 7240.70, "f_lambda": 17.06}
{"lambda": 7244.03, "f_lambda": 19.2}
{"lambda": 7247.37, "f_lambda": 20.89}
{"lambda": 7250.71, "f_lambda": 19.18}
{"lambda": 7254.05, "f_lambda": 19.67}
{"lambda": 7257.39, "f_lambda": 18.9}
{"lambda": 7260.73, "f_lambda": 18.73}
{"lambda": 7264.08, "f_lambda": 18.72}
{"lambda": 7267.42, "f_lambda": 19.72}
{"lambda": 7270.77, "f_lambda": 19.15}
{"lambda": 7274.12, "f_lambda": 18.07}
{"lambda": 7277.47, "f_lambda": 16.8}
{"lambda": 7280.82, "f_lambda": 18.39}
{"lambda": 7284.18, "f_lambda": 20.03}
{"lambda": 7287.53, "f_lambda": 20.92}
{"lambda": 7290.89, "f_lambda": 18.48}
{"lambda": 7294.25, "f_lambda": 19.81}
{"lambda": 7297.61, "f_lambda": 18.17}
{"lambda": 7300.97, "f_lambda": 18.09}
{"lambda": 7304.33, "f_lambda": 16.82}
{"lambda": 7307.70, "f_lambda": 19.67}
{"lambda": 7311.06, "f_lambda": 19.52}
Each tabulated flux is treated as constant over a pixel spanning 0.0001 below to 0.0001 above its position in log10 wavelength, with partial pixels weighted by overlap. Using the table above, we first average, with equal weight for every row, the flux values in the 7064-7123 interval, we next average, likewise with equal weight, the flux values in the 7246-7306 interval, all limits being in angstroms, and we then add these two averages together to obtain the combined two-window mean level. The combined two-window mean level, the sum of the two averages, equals 38.0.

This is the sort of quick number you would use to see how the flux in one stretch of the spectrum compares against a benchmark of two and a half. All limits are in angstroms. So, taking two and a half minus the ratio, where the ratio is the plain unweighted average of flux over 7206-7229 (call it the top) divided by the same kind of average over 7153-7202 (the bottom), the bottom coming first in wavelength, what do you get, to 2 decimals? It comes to 1.53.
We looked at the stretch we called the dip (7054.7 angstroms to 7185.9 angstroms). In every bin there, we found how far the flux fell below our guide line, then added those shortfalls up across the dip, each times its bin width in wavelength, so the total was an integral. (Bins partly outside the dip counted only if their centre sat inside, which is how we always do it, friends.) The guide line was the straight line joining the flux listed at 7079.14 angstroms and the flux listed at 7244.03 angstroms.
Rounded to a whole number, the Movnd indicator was 25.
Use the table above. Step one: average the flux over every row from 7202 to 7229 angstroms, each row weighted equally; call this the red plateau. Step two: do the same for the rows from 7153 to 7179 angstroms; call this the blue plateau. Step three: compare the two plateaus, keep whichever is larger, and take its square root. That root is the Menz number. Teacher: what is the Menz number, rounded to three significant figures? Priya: 4.43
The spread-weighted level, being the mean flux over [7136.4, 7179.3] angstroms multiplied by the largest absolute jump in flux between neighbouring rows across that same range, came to 22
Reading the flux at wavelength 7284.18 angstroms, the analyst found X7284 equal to 20.03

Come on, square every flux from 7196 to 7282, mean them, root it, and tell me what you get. 18.8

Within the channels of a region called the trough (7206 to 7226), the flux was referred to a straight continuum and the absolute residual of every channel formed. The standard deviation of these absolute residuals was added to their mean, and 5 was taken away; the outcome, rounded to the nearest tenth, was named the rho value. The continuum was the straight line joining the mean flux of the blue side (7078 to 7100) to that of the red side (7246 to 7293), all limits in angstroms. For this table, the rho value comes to -3.7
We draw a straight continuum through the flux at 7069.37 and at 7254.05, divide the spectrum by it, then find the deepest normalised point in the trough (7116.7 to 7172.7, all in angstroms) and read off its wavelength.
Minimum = 7124.93 angstroms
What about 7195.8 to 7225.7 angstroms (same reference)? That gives 7224.05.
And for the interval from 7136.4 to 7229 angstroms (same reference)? 7224.05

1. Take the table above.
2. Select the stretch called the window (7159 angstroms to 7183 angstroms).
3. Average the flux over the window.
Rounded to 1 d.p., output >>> 19.6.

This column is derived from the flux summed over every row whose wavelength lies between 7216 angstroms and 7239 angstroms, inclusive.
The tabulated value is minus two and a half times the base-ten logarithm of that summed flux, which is -5.3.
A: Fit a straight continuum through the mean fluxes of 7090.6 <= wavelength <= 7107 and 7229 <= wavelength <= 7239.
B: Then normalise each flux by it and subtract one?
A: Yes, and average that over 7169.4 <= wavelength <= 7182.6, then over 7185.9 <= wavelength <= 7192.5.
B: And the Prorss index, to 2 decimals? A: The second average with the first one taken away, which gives -0.02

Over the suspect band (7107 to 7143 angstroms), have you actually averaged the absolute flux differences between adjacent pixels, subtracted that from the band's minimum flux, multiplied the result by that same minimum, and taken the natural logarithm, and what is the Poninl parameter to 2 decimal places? 5.66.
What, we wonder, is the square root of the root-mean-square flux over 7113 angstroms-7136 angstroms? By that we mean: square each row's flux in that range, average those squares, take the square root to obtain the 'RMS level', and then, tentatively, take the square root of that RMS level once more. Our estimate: 4.32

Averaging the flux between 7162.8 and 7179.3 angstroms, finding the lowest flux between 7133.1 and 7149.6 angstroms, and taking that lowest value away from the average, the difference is 1.90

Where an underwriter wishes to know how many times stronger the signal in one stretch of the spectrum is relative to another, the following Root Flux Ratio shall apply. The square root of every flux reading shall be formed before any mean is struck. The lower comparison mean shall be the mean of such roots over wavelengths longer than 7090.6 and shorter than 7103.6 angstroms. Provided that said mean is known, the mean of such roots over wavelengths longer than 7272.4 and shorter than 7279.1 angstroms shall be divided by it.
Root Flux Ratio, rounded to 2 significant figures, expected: 0.97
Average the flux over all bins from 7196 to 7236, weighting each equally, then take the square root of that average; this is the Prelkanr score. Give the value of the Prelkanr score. 4.34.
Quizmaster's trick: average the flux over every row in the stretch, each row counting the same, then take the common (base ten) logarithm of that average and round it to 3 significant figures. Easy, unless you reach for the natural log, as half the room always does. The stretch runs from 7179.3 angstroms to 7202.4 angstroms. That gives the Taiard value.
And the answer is 1.28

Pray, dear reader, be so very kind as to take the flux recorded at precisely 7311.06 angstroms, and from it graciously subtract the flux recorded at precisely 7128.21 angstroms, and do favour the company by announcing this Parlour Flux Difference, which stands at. 1.2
